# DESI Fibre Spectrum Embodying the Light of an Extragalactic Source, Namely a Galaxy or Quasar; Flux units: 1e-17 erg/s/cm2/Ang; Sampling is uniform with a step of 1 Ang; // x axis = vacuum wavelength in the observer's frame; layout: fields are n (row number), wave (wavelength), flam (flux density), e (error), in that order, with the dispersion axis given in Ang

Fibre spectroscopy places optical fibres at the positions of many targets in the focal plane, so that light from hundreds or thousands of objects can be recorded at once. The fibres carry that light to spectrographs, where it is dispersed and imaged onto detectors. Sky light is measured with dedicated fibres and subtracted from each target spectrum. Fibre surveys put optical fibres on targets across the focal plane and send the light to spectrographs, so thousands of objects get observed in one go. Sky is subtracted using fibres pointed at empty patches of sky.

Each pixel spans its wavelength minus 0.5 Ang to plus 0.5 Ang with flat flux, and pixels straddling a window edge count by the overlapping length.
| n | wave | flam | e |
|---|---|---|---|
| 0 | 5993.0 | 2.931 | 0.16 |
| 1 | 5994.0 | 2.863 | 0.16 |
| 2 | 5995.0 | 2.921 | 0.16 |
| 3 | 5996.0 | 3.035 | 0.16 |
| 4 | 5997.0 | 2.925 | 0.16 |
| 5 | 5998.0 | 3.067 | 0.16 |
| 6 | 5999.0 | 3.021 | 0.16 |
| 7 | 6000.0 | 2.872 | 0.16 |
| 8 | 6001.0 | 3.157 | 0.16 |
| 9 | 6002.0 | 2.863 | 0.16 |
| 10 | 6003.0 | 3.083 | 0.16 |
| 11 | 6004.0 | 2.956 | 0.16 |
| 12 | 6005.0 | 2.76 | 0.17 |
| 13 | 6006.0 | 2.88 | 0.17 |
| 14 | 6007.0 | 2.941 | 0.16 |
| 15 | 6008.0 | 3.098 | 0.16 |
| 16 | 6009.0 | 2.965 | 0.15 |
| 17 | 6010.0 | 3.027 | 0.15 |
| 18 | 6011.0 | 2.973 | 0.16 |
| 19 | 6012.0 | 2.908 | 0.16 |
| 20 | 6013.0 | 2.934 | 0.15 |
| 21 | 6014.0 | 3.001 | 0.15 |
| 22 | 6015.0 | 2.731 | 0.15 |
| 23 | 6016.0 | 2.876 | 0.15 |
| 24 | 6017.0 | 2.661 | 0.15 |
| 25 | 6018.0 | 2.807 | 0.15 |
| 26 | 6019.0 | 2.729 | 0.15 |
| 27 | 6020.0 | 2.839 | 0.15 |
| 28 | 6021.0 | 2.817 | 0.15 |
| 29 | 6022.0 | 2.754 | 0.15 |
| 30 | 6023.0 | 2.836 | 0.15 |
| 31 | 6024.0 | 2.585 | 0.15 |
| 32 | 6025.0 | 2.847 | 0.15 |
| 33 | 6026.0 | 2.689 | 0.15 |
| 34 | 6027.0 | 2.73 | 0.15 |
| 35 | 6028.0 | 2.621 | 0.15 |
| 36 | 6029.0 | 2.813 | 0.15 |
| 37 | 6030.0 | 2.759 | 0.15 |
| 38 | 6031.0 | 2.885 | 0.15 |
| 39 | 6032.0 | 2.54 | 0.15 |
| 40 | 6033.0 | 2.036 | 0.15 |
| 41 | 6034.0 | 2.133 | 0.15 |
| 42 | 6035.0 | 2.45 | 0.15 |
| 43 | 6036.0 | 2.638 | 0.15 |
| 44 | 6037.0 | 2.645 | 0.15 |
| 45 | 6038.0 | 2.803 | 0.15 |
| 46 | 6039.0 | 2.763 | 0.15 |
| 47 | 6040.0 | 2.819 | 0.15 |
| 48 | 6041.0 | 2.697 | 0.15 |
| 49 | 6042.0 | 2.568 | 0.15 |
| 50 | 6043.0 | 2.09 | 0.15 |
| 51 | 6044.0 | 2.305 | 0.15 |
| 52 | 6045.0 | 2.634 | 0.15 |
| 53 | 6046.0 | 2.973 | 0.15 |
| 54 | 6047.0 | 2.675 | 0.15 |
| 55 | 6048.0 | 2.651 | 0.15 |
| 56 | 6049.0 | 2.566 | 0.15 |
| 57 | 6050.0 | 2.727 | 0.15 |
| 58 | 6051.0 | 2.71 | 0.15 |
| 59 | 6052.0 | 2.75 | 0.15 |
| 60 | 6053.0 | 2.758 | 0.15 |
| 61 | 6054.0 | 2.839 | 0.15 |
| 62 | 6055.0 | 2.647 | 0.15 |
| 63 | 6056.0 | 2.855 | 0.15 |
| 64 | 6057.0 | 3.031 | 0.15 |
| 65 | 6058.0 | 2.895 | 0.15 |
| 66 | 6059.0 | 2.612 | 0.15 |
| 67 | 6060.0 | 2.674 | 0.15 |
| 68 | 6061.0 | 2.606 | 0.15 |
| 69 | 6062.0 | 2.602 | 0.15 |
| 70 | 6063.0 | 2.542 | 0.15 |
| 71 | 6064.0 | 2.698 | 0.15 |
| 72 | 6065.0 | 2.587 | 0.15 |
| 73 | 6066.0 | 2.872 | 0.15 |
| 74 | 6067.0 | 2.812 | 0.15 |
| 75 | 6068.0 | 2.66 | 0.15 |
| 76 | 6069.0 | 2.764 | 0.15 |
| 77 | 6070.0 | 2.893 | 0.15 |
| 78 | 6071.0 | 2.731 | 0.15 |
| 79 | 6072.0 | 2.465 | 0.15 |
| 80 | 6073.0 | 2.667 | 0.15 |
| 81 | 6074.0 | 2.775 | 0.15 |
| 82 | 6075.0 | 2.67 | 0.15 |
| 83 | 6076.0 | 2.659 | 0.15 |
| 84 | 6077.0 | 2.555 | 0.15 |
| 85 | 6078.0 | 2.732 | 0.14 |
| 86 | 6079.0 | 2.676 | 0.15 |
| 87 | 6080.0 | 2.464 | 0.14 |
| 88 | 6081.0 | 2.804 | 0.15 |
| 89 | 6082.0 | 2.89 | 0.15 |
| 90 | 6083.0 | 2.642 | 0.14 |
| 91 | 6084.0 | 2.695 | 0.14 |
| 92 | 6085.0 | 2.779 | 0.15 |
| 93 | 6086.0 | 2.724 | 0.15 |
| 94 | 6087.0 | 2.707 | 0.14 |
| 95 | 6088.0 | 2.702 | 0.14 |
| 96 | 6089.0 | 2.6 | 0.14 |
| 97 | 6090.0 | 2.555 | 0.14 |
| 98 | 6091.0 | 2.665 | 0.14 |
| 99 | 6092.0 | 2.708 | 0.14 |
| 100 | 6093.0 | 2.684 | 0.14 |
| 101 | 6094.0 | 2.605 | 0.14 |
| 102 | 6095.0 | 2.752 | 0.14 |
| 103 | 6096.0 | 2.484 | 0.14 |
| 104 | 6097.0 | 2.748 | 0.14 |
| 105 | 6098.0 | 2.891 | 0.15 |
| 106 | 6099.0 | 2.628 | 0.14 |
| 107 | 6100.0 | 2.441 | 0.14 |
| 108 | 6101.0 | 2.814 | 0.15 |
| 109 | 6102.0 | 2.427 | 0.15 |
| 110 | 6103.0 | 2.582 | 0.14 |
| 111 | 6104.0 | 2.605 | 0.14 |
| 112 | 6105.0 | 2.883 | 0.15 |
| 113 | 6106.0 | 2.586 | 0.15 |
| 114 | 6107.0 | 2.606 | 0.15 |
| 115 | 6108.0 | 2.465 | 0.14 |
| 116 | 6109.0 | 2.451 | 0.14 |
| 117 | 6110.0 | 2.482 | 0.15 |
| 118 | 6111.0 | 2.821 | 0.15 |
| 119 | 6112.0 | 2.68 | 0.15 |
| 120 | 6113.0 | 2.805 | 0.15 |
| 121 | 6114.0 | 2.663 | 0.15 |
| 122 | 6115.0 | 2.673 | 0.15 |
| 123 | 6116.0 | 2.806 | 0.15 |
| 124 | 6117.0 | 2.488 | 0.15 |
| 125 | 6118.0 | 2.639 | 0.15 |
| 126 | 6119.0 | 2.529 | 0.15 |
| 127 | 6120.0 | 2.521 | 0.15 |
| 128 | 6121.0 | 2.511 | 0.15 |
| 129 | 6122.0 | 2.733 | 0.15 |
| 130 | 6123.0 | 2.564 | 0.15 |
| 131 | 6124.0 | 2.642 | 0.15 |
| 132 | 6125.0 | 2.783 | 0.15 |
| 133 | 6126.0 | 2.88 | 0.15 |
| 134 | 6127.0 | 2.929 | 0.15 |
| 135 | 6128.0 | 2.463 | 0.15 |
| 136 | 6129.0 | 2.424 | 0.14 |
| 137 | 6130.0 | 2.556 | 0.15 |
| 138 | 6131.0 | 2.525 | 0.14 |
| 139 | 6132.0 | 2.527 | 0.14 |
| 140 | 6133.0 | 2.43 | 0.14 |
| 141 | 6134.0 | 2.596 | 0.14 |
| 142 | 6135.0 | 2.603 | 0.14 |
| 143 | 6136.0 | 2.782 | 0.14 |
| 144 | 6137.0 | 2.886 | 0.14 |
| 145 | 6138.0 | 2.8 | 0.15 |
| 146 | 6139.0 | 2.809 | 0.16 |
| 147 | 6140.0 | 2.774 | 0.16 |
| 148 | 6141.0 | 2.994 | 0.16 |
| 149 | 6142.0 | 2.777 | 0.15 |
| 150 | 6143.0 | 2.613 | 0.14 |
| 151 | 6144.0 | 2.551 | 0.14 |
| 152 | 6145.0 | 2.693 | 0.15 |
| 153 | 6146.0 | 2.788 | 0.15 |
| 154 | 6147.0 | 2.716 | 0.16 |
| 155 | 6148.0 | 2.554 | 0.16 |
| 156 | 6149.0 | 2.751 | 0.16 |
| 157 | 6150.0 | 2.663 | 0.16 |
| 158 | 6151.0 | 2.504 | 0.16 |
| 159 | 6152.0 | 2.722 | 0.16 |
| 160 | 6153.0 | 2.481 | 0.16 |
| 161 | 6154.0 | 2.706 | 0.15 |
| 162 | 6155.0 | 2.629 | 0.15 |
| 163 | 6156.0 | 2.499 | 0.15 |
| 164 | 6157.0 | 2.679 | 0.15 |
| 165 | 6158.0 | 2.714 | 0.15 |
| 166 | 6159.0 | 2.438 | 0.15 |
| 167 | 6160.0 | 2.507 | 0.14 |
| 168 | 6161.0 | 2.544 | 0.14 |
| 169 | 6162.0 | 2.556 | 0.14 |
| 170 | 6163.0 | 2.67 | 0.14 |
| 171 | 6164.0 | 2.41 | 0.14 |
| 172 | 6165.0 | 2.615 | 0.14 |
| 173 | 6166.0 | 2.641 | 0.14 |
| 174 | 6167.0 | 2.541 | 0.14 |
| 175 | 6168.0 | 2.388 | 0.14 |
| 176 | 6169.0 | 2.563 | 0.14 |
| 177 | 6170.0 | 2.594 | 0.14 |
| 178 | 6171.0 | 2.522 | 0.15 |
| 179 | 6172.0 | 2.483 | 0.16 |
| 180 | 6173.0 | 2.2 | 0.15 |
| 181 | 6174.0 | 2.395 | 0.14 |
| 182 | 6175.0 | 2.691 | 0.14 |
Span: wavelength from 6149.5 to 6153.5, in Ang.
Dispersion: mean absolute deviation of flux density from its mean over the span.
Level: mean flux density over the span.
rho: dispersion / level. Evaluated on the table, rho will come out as 0.039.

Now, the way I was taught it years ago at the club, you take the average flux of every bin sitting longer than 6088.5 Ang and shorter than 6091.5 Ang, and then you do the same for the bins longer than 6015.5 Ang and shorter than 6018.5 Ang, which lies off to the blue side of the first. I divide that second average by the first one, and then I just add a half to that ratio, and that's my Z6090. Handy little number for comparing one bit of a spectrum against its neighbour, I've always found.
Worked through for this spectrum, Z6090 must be 1.57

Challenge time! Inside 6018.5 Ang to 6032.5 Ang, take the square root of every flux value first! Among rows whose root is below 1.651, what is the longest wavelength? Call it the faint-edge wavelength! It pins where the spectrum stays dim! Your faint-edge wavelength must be 6032.0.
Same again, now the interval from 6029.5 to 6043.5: 6043.0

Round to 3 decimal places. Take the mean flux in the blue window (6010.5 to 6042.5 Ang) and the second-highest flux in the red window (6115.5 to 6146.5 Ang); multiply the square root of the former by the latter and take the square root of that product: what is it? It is 2.197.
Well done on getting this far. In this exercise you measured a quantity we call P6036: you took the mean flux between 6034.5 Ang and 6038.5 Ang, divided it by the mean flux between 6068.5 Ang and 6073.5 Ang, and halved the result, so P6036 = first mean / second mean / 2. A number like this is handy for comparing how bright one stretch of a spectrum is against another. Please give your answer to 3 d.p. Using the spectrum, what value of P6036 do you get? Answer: 0.487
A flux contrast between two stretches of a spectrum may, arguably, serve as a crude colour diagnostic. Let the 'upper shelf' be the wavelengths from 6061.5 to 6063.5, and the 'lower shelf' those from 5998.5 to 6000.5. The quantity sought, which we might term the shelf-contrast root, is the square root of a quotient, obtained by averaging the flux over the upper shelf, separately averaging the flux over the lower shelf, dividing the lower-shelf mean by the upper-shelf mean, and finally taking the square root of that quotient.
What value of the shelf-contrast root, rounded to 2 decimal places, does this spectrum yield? 1.07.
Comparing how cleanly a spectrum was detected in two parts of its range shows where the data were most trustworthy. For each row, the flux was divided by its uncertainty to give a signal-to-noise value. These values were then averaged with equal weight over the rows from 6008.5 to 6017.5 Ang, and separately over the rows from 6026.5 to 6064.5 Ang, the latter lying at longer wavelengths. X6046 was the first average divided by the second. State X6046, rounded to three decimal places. 1.077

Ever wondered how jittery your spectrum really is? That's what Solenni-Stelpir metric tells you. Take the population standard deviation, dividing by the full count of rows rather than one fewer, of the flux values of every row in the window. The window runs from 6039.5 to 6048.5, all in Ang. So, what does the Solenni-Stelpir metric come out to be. 0.248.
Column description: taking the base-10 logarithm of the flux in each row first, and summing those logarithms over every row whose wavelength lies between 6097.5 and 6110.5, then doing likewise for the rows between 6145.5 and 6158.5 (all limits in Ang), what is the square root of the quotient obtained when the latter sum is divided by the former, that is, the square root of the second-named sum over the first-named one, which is 1.01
